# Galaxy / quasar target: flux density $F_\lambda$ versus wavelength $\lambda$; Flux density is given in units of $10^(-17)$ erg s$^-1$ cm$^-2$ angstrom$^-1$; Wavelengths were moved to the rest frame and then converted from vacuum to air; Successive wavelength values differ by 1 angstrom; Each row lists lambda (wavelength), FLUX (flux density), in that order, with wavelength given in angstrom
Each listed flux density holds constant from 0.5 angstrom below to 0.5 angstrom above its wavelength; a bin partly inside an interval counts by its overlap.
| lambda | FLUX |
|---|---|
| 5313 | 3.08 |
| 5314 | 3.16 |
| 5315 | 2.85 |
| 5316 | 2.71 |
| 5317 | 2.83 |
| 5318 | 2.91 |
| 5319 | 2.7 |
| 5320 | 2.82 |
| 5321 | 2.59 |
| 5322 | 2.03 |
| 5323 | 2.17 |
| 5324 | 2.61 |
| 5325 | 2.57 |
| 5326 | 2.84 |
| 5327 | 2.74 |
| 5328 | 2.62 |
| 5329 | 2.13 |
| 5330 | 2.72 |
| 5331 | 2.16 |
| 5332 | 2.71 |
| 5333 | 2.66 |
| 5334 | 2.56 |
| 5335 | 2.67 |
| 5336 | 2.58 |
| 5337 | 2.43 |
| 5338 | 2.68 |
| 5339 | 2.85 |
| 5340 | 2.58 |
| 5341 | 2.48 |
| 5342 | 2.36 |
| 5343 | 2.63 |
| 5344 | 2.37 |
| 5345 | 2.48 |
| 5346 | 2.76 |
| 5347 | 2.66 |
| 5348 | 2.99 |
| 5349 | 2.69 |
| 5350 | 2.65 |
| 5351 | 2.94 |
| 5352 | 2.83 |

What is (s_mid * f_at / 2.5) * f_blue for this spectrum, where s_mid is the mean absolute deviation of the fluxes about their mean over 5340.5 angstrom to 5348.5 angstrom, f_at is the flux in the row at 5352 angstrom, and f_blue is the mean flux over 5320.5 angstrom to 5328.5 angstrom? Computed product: 0.48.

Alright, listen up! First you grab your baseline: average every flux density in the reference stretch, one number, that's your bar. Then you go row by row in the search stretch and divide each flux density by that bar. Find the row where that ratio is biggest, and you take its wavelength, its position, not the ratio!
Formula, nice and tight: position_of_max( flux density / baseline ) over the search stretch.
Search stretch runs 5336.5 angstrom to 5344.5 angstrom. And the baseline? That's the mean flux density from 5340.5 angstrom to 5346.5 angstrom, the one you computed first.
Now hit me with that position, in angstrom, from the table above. 5339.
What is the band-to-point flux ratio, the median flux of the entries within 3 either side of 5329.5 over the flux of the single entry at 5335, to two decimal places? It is 1.00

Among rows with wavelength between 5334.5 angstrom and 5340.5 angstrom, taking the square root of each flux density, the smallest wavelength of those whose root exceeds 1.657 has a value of 5339 angstrom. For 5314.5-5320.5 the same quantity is 5315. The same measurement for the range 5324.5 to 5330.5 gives 5326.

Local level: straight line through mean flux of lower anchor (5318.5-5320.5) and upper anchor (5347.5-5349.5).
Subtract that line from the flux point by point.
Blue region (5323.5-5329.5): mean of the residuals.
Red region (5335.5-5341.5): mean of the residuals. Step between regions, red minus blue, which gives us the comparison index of -0.02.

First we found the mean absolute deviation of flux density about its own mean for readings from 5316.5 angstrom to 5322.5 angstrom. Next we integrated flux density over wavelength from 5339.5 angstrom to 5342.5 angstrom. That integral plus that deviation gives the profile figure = 7.6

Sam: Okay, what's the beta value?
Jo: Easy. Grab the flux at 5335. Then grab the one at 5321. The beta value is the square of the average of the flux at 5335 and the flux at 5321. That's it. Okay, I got 6.9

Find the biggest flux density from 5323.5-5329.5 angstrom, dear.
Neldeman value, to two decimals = 2.84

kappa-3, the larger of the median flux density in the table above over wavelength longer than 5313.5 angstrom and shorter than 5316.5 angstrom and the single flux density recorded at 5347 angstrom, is 2.85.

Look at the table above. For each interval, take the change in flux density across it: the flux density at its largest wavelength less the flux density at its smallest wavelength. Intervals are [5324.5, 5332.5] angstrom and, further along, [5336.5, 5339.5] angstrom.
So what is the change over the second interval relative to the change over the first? 3.0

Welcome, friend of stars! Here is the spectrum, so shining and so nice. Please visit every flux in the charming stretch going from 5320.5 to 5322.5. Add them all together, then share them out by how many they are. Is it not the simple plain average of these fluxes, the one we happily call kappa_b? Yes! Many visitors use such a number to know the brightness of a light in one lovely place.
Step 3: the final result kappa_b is 2.31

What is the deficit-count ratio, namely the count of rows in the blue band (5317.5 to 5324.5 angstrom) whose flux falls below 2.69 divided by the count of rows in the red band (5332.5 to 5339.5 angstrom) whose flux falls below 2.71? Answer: 0.67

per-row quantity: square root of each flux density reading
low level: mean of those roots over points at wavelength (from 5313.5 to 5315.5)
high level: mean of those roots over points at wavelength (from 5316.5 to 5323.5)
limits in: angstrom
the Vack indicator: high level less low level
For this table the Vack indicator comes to -0.13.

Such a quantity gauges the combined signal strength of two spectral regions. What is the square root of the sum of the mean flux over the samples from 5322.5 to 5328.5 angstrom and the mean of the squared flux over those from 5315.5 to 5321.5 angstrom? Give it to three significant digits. 3.20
